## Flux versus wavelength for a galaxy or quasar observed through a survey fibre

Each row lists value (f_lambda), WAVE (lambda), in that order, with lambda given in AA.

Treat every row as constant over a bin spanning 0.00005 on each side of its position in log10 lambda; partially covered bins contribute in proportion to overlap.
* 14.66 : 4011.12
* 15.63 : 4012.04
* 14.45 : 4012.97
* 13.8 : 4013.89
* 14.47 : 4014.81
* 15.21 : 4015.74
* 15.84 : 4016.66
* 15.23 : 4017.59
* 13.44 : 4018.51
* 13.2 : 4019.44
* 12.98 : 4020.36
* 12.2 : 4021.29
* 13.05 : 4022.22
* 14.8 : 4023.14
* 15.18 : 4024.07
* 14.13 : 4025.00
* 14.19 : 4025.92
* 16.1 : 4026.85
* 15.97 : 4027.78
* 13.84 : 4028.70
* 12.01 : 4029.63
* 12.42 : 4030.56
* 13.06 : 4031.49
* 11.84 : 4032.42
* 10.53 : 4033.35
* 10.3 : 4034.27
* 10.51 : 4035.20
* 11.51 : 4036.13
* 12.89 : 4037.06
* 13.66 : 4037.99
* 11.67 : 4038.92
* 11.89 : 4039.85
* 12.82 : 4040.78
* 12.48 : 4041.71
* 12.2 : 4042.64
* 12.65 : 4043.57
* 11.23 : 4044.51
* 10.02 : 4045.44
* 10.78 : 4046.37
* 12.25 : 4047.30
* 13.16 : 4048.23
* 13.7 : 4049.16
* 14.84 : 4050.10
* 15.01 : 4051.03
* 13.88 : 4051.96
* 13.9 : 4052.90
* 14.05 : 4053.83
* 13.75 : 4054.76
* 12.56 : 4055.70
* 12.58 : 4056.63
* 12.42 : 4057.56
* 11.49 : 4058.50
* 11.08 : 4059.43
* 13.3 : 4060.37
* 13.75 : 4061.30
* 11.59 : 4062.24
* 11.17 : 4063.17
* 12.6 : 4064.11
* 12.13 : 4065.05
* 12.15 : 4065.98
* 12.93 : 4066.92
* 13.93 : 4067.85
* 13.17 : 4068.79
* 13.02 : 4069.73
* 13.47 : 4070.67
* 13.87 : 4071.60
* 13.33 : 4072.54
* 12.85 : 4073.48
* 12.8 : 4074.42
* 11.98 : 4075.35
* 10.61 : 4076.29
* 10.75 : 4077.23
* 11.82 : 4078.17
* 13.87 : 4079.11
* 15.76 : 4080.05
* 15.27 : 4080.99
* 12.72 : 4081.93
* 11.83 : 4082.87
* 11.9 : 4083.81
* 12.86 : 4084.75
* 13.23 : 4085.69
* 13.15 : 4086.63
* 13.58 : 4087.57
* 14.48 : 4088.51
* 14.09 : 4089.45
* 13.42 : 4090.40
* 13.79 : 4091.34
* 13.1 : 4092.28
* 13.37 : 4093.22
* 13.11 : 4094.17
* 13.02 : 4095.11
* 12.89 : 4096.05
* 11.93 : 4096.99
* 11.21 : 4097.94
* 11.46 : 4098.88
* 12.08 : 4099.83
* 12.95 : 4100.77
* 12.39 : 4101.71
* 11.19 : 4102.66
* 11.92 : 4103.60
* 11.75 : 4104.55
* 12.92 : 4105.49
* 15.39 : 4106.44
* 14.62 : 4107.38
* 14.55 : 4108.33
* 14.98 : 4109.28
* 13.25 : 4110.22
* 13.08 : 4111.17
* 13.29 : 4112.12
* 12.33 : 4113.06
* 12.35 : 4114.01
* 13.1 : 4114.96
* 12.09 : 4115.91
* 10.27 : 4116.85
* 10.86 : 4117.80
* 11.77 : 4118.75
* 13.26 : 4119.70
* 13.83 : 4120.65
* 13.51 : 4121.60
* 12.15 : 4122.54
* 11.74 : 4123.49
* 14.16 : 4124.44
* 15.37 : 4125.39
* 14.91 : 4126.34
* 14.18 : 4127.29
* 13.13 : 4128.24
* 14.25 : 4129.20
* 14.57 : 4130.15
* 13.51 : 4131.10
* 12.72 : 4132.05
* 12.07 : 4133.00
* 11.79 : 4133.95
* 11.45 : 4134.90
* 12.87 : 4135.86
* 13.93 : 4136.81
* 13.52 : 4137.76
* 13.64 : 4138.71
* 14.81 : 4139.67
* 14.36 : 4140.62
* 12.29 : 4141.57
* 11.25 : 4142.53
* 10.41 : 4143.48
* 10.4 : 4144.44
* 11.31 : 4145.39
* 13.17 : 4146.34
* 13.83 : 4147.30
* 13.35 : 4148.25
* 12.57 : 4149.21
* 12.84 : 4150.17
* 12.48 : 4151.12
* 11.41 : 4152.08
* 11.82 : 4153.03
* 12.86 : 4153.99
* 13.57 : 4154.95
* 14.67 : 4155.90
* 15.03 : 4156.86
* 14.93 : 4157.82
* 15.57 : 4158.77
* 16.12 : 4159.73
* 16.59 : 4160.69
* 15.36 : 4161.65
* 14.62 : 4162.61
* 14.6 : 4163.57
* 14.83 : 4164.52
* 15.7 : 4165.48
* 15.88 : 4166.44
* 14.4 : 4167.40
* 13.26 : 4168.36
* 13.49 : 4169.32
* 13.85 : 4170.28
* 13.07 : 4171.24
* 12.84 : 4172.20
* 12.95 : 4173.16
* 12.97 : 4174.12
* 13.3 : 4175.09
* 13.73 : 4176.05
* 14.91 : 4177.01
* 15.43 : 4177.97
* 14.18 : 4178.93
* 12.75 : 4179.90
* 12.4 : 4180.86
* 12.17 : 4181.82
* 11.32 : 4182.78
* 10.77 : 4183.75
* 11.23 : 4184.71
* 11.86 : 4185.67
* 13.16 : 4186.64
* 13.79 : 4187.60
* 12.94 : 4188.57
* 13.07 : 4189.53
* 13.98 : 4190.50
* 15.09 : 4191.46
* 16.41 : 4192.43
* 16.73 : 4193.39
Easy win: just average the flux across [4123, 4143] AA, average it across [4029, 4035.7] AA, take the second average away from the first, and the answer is 1.8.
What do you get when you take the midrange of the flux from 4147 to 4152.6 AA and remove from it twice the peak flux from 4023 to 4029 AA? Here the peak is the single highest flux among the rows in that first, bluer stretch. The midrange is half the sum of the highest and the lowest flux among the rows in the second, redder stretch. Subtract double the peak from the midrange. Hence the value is -19.6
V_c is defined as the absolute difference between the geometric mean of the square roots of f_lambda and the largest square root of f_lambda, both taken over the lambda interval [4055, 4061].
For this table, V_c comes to 0.15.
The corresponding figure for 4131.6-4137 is 0.20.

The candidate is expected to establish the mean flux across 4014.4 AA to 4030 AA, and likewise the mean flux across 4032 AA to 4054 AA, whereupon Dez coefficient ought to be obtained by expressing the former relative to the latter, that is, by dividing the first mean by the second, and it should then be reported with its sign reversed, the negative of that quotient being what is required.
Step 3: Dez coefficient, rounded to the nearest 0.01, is -1.15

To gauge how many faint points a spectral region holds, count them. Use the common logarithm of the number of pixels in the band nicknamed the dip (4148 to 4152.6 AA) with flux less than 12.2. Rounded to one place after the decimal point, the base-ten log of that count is 0.0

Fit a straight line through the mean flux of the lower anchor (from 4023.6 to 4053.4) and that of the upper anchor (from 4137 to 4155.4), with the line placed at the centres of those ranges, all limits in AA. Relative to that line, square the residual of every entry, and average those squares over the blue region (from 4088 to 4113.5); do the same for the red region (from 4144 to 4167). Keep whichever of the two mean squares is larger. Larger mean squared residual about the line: 4.4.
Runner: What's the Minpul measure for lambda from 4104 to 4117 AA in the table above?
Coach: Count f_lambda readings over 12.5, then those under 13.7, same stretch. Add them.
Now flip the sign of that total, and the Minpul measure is -19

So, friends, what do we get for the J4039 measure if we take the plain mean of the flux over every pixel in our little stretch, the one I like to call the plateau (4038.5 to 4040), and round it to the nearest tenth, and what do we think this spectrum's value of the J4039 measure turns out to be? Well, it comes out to 11.8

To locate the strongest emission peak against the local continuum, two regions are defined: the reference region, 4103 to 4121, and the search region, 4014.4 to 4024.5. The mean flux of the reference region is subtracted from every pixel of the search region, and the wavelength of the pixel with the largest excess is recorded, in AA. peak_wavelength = 4016.66 AA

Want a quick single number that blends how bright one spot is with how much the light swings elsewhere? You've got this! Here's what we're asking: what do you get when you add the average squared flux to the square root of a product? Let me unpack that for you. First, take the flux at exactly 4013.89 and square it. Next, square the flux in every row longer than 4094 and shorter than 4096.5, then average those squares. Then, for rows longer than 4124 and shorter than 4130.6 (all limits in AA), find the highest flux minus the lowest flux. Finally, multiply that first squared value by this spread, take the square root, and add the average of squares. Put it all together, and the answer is 190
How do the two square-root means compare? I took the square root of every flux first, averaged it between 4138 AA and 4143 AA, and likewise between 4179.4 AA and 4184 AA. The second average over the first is 0.95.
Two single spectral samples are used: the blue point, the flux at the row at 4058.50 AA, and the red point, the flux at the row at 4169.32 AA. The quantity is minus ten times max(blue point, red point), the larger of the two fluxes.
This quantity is -135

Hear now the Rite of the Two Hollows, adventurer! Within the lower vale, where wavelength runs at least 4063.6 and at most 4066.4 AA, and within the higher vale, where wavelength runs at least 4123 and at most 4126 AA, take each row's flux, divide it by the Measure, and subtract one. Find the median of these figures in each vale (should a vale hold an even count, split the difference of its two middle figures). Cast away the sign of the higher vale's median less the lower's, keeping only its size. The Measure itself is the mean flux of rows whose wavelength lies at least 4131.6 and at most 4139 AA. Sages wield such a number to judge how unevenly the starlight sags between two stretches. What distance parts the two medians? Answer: 0.16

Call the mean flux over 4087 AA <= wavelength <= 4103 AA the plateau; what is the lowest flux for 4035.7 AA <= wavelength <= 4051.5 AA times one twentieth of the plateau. 6.43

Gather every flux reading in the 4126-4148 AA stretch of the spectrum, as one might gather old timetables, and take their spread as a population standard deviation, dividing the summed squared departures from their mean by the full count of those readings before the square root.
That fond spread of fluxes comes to 1.3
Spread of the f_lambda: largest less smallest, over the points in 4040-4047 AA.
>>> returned 2.8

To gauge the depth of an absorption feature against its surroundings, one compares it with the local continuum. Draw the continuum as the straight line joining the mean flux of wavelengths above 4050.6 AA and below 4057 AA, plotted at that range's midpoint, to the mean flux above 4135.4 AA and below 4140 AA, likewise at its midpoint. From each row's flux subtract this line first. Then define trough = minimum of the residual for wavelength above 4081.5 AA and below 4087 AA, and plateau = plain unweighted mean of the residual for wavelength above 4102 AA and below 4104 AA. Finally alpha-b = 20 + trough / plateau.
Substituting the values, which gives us 20.9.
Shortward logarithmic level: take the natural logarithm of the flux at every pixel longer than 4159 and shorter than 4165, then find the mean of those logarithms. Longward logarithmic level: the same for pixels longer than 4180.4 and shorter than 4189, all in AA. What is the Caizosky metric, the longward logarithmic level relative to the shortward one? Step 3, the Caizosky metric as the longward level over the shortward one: 0.91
